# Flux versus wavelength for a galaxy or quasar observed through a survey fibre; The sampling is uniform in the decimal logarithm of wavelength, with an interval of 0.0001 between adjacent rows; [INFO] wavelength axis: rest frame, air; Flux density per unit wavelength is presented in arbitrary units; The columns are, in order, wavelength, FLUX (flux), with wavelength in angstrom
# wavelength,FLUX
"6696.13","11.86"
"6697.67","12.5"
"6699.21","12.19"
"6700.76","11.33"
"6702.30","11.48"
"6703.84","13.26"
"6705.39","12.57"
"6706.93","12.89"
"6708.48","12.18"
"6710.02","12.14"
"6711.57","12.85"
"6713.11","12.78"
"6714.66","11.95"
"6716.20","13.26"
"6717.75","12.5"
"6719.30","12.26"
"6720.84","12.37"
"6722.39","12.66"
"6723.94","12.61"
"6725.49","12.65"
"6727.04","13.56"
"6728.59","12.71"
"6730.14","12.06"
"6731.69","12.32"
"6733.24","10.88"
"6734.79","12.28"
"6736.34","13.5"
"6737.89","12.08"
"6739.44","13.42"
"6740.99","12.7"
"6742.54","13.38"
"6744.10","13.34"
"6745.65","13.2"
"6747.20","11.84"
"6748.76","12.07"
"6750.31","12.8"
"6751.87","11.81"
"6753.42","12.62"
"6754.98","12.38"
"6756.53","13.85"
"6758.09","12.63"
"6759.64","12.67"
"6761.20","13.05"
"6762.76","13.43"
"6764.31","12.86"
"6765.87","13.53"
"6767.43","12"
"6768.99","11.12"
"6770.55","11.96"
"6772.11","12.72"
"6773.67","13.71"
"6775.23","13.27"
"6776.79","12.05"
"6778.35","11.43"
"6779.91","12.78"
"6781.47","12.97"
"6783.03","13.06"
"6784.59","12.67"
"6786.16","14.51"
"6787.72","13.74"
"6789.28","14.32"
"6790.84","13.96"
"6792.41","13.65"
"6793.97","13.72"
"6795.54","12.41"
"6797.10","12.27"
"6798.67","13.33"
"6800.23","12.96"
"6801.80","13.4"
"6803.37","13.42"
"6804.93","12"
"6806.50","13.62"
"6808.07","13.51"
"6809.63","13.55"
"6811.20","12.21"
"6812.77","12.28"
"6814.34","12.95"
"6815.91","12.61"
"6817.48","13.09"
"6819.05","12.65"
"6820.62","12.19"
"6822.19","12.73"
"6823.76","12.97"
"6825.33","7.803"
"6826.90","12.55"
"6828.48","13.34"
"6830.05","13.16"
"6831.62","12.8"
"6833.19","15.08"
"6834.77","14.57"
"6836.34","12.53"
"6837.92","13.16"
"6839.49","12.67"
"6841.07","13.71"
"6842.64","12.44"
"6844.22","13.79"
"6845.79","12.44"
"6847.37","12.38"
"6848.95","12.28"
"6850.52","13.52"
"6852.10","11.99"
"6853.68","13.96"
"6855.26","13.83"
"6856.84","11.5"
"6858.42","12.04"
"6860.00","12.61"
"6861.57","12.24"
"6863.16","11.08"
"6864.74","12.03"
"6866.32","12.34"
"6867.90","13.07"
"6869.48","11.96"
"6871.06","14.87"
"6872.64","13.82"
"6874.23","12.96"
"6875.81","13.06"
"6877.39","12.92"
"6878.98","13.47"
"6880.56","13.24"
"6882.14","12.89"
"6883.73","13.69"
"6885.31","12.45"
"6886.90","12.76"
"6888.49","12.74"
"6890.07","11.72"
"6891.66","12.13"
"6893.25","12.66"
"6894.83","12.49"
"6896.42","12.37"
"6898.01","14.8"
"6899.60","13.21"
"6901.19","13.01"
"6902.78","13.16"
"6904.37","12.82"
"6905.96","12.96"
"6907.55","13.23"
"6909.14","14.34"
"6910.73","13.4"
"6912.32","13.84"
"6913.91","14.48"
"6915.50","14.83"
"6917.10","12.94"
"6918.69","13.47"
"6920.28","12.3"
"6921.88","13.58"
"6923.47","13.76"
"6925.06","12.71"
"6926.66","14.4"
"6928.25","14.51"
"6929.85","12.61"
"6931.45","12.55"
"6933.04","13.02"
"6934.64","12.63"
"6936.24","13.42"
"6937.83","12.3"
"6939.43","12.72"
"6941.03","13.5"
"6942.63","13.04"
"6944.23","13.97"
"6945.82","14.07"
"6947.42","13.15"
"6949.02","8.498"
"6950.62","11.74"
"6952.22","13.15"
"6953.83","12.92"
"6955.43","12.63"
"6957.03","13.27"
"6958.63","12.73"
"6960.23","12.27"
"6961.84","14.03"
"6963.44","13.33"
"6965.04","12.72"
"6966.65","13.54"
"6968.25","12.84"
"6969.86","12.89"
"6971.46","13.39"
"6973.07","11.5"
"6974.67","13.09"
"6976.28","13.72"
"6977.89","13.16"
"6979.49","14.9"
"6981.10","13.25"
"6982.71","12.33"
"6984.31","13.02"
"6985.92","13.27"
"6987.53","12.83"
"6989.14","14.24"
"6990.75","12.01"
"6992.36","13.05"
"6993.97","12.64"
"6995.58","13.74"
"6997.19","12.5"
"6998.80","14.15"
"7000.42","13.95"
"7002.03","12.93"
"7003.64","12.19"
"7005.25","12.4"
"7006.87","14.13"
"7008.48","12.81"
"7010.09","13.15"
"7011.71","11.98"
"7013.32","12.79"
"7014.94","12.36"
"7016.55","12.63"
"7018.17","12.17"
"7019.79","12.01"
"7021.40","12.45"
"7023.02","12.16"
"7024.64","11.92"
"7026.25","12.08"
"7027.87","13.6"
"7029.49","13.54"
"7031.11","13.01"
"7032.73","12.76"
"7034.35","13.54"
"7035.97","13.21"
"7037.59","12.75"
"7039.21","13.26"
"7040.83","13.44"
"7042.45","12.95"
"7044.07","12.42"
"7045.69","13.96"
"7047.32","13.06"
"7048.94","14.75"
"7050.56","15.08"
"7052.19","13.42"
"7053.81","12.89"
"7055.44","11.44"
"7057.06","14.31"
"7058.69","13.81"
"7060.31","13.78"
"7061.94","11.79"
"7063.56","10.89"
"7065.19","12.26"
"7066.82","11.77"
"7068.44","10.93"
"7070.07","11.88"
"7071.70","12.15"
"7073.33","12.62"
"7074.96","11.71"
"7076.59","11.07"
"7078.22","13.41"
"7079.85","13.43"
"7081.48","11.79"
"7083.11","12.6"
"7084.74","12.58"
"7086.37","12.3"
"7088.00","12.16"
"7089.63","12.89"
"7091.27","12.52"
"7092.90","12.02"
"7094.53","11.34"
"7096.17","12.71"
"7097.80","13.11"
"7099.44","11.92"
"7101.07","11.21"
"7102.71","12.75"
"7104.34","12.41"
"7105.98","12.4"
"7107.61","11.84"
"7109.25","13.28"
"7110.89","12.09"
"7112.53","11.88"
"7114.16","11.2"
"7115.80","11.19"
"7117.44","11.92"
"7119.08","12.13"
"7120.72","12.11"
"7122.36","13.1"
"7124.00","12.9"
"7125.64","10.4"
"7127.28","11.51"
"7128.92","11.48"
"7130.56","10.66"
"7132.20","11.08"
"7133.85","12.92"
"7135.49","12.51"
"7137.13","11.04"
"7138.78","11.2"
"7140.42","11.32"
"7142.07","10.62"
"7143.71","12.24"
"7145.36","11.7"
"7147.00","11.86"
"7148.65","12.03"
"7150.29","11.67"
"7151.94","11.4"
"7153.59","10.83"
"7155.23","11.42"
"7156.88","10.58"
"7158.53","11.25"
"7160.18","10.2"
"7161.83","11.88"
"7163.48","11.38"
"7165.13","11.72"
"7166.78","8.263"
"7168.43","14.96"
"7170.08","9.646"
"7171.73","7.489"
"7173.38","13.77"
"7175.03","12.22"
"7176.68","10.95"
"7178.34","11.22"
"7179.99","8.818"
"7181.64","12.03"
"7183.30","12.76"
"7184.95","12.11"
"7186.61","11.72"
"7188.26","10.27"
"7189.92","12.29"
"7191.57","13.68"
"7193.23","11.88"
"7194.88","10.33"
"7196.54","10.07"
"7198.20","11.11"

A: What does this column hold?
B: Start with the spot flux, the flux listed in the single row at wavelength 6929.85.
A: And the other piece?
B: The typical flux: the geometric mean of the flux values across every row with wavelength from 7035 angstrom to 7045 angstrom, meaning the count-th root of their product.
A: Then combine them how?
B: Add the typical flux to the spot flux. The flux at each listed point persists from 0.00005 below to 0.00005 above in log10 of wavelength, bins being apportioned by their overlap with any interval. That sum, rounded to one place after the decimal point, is 25.6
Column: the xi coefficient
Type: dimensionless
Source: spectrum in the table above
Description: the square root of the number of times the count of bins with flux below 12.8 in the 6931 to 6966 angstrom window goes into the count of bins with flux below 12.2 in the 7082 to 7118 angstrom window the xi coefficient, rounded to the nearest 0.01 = 1.05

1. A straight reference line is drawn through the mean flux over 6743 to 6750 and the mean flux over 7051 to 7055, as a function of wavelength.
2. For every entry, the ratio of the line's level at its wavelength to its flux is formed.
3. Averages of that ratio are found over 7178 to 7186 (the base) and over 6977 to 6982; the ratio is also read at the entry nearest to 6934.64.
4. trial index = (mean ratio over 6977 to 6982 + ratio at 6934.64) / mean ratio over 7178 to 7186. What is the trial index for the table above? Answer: 1.7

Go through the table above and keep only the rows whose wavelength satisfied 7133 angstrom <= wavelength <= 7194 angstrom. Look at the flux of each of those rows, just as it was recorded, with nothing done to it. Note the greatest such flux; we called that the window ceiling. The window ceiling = 14.96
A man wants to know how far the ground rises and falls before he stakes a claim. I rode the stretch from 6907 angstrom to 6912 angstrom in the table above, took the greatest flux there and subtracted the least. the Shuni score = 1.1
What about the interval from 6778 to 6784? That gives 1.6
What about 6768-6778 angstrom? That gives 2.6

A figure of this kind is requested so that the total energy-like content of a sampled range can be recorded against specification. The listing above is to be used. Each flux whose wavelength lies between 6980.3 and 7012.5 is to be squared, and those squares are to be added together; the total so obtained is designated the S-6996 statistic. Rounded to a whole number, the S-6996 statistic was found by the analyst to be 3405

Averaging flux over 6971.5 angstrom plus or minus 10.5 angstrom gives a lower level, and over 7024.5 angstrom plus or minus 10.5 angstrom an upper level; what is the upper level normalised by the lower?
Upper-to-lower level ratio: 0.953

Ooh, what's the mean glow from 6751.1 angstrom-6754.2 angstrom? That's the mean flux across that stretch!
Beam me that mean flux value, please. 12.2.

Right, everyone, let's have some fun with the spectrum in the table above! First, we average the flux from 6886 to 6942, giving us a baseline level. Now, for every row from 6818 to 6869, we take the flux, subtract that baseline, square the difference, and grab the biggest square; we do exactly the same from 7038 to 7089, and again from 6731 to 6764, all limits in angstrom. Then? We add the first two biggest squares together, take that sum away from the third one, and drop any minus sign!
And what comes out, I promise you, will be 29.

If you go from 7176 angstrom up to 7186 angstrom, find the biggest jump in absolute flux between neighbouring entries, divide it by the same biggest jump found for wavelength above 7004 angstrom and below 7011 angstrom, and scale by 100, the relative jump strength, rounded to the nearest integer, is 186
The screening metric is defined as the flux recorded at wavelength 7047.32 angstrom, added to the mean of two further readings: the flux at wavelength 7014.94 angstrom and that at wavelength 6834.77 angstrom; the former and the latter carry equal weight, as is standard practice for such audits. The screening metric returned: 26.5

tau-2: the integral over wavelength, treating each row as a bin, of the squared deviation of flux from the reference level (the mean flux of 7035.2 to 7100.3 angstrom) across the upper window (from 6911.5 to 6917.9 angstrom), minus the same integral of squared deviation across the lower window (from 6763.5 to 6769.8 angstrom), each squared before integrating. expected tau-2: 10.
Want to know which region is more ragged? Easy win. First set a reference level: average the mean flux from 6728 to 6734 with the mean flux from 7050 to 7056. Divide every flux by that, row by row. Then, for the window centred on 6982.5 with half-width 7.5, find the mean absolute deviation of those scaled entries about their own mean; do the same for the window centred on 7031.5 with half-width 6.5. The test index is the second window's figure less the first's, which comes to -0.014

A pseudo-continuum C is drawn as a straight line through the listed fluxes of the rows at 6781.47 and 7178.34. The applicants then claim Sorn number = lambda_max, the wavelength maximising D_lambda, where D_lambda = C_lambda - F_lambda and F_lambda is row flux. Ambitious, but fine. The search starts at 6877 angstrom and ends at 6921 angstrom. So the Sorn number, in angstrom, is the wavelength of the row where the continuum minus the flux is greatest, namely 6890.07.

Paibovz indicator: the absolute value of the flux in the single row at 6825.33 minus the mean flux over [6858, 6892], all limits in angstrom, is 4.9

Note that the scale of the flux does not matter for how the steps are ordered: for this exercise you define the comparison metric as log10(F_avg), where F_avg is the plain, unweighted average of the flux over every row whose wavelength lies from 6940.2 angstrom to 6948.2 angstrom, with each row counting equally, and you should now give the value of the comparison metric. 1.13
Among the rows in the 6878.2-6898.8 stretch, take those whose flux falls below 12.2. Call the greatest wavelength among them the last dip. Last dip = 6891.66 angstrom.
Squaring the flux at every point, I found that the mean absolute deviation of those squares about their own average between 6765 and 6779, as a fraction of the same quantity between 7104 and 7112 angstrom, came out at 2.2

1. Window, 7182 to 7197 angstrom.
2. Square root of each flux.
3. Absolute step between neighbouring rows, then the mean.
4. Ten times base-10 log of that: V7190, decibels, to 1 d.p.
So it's -7.6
